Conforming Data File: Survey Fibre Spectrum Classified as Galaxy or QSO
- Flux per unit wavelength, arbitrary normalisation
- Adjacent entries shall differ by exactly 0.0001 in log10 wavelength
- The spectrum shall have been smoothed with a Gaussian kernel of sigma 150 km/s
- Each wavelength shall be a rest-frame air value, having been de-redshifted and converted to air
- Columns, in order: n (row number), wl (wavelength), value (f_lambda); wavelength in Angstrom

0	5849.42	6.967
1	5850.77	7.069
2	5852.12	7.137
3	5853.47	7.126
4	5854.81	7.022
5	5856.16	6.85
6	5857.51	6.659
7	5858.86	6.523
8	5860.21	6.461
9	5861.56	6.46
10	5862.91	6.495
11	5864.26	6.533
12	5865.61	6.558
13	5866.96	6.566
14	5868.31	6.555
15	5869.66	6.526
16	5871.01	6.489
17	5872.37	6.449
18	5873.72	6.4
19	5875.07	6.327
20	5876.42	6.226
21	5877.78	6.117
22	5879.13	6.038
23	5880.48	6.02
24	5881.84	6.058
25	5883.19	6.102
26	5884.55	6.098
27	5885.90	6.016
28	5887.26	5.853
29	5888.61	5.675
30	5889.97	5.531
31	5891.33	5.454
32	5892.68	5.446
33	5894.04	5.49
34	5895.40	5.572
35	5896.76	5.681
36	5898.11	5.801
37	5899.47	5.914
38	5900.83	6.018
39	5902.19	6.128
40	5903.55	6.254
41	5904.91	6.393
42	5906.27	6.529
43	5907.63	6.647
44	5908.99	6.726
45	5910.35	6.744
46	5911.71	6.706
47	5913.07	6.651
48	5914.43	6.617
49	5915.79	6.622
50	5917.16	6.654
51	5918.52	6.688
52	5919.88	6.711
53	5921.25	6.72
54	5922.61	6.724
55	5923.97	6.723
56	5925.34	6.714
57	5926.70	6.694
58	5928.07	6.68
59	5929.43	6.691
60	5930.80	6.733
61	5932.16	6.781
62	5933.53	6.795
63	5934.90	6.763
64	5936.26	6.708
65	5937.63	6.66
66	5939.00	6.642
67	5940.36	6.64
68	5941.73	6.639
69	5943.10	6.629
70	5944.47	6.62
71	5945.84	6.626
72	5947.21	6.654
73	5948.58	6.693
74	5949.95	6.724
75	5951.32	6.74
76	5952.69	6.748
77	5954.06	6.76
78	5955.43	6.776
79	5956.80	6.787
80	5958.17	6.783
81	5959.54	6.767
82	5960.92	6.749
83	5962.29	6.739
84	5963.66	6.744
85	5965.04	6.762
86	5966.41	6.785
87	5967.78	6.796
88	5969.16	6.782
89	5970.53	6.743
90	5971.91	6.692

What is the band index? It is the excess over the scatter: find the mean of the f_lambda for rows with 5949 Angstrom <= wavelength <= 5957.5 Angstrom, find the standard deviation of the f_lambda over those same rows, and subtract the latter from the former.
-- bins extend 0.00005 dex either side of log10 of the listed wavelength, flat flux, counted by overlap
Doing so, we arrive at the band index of 6.7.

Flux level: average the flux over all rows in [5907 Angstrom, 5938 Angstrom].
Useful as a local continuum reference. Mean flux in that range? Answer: 6.70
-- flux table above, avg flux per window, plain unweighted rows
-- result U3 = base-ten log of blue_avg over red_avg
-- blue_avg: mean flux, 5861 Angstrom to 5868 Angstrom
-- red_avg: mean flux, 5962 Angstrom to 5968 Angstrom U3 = -0.016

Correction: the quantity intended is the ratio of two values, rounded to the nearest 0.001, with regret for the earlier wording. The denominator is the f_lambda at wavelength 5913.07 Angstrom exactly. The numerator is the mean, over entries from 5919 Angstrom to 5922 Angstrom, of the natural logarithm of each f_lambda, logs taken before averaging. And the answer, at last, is 0.286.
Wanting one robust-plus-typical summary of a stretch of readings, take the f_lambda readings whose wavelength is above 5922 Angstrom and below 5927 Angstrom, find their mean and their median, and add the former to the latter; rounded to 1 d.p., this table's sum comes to 13.4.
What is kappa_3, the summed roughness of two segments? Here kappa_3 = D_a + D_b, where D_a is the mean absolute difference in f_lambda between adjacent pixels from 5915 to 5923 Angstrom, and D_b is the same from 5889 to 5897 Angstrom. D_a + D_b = 0.084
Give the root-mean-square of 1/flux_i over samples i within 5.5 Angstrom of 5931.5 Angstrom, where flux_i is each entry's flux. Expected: 0.149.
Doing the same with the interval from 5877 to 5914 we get 0.166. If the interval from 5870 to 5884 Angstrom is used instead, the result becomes 0.161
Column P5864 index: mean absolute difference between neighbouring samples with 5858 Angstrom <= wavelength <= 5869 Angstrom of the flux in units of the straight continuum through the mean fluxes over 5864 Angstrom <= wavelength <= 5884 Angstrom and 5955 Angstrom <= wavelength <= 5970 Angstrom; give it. 0.0039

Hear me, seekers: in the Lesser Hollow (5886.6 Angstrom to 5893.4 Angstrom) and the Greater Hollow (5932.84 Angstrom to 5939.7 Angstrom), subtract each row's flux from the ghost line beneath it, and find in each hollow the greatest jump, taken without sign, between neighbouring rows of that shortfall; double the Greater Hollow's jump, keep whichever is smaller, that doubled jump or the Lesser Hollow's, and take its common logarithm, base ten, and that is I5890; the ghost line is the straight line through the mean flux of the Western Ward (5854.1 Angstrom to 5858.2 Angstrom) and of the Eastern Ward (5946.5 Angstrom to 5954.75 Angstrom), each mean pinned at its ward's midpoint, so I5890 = -1.0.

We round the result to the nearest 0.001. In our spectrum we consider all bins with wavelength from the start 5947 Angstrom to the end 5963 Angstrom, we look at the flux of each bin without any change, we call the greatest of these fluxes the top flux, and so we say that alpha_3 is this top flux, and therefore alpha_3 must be 6.787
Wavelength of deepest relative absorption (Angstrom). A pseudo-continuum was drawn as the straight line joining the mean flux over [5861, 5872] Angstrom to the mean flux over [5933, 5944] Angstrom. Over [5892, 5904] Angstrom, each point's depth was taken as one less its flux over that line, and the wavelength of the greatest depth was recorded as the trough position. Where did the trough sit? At 5892.68 Angstrom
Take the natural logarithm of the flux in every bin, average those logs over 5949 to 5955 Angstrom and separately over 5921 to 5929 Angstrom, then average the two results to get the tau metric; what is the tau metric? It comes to 1.91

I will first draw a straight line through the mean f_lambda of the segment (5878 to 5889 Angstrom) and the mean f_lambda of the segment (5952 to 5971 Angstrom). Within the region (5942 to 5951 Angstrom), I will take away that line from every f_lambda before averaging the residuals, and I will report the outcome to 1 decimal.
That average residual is 0.0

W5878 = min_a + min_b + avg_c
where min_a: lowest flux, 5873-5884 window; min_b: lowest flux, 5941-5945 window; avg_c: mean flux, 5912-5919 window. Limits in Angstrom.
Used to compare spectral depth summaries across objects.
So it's 19.3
